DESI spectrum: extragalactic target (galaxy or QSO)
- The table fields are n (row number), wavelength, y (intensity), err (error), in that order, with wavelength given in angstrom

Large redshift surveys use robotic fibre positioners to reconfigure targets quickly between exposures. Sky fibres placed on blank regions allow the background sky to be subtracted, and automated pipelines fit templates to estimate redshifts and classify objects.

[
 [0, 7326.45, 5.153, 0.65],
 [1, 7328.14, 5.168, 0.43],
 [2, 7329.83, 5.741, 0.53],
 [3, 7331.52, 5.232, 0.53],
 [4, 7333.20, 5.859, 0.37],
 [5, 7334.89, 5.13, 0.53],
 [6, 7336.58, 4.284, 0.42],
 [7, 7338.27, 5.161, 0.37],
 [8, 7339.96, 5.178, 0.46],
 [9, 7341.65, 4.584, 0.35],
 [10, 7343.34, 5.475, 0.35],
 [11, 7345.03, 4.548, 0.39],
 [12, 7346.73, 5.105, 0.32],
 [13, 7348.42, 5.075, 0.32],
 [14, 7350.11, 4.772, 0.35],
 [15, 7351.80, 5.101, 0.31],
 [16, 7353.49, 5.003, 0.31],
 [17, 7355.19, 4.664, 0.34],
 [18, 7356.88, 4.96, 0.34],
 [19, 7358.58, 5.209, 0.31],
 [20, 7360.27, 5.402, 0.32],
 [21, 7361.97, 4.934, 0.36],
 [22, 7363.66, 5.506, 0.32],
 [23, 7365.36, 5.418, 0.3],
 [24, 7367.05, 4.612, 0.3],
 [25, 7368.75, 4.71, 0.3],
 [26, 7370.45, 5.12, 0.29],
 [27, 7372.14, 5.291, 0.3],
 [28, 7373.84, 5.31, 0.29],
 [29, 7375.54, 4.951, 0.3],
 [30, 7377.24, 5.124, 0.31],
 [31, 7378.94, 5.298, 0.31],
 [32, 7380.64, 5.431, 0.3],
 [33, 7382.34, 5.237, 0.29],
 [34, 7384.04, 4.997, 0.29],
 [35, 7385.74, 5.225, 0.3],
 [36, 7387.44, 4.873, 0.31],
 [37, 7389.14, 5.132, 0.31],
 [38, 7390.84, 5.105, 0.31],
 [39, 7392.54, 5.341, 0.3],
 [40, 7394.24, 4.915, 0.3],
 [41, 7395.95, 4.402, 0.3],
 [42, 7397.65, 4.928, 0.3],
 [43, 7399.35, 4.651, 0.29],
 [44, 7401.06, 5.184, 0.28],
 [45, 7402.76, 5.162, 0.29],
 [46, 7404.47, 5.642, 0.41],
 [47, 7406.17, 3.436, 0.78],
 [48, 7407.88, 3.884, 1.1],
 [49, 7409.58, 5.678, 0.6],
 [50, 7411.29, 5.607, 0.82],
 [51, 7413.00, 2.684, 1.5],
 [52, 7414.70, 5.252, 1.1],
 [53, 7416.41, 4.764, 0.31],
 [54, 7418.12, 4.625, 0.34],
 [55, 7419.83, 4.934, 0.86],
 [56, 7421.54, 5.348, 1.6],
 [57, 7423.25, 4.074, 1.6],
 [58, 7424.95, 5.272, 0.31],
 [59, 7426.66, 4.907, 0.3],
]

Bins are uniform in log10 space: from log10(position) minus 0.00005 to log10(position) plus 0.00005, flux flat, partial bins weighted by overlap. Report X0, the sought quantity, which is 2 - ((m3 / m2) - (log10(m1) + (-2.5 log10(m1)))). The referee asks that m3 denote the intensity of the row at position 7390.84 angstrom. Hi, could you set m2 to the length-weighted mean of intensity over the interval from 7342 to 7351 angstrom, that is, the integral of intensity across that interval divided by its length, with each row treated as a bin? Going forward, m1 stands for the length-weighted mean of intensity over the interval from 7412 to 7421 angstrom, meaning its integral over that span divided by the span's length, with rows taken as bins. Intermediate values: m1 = 4.50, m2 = 4.97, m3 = 5.105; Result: -0.006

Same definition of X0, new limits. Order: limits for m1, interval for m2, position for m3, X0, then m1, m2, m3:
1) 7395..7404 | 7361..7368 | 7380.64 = -0.096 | 4.89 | 5.12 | 5.431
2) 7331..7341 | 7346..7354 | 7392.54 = -0.130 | 5.13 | 5.02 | 5.341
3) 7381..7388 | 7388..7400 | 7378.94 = -0.138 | 5.12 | 4.93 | 5.298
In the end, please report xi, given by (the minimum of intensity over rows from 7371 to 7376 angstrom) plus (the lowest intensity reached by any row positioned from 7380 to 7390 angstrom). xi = 9.8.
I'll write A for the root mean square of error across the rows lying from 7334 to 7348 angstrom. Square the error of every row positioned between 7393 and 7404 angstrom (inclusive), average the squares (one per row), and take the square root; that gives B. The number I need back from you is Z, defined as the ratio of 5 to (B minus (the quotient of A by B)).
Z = -5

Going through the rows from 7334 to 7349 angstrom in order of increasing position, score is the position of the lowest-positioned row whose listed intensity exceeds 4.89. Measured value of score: 7334.89 angstrom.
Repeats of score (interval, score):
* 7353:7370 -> 7353.49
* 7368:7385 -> 7370.45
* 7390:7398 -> 7390.84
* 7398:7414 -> 7401.06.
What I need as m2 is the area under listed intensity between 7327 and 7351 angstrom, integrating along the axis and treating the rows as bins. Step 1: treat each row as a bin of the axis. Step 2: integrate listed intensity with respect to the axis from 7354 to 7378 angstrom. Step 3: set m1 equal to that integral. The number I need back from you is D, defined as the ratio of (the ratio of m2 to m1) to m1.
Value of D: 0.0082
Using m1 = 122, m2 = 122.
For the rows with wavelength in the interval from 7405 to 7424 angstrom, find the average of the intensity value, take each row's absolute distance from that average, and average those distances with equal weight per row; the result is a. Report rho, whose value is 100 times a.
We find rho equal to 77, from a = 0.77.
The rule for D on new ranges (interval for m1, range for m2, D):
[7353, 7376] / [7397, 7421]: 0.0084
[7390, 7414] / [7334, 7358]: 0.0091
